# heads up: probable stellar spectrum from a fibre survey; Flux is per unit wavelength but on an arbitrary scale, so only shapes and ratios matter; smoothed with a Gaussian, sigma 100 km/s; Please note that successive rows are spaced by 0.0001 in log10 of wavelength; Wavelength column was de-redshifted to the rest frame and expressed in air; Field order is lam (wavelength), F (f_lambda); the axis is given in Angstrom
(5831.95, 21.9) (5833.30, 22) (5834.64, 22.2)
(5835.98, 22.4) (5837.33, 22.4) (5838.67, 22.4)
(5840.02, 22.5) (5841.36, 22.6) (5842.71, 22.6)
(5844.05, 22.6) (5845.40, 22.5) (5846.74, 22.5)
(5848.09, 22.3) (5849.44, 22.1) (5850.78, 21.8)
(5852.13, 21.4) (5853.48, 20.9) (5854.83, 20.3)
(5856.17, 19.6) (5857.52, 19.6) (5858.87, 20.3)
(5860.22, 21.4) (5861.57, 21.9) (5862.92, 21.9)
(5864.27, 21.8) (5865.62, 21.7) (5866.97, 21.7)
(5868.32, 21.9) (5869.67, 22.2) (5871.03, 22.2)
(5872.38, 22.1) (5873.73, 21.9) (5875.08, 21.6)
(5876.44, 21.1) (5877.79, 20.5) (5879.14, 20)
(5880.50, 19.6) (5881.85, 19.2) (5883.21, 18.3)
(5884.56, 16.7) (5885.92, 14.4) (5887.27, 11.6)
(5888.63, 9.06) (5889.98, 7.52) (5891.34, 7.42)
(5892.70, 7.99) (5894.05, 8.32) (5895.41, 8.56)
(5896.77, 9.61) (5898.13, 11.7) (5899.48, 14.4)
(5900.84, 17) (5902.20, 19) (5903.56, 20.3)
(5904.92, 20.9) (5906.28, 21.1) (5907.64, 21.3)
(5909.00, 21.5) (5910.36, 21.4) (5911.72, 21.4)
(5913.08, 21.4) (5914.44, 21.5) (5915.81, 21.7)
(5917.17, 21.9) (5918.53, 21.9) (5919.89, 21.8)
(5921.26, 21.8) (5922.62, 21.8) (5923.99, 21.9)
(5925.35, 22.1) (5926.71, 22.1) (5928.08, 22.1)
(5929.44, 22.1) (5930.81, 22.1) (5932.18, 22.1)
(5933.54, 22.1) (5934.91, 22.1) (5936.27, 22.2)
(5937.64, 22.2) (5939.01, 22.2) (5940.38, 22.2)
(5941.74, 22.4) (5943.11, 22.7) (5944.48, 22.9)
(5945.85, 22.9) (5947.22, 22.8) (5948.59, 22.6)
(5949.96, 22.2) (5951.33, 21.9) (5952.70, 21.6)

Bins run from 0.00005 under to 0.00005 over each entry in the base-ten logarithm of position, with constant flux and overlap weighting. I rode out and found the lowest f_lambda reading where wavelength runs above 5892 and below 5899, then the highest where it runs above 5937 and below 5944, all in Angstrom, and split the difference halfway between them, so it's 15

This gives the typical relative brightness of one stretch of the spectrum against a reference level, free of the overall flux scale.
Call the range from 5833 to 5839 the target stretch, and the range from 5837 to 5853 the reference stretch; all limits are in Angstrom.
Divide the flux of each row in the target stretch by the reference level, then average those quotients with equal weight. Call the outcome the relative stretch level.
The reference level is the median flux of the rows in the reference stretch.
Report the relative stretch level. 0.99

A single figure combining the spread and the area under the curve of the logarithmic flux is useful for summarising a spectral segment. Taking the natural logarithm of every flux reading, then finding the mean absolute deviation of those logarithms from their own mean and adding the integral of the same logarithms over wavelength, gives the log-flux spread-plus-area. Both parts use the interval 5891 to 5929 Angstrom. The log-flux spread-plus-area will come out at 109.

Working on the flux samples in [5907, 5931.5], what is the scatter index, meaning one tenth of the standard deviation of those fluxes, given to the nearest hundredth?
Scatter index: 0.03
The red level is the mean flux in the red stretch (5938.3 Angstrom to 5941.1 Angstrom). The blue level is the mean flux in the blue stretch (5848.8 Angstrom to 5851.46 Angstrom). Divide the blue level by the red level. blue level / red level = 0.99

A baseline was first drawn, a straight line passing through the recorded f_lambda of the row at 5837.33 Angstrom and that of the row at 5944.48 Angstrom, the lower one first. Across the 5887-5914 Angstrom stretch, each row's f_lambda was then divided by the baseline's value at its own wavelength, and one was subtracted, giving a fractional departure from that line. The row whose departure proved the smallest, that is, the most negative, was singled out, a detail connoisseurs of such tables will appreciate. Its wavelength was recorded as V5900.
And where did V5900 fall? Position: 5891.34 Angstrom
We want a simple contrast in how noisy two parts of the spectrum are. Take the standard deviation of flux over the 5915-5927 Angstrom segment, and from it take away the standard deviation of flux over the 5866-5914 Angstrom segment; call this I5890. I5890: -5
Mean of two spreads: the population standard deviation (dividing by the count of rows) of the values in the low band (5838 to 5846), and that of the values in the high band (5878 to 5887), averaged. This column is 1.0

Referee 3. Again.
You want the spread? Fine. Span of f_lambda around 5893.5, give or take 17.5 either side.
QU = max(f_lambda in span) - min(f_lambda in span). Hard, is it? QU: 14.1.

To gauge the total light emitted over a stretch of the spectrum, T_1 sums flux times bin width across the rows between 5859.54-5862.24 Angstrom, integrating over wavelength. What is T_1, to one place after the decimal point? 58.4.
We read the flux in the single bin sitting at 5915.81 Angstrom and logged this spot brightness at 21.7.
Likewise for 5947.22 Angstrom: 22.8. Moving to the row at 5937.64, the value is 22.2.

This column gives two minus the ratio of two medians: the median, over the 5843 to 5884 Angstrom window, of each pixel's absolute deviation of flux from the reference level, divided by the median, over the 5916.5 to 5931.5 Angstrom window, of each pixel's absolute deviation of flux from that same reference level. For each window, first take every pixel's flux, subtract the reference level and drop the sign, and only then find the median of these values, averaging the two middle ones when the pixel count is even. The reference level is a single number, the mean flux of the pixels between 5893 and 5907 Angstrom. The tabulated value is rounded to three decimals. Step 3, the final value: 1.029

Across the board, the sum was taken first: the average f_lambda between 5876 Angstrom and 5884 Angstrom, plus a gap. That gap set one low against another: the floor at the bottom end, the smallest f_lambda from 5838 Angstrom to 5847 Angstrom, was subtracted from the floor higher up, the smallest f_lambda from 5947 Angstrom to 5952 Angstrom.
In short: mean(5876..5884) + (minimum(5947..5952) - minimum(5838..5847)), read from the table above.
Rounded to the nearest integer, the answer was 19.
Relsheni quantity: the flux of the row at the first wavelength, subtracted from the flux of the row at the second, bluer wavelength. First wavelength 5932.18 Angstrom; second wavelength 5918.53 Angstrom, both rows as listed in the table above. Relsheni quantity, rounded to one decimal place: -0.2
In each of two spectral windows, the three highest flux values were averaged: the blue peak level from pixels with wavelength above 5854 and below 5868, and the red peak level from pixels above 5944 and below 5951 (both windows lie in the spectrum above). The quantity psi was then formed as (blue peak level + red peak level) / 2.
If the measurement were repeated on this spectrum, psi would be 22.4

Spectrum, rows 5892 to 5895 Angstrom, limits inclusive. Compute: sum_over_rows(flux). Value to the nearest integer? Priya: 16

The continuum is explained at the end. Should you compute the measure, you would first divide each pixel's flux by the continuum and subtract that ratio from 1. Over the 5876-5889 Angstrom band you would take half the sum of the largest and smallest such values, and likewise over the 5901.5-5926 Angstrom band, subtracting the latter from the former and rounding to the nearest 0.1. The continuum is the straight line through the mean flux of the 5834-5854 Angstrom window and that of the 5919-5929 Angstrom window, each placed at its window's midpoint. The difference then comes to 0.3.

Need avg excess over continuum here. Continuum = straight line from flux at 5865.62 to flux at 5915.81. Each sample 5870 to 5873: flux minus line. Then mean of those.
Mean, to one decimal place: 0.5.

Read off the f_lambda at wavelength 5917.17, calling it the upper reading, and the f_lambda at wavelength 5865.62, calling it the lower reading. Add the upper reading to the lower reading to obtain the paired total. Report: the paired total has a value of 43.6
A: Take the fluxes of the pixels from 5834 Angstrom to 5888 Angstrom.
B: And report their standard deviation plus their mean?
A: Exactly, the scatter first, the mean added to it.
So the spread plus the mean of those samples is 23.2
